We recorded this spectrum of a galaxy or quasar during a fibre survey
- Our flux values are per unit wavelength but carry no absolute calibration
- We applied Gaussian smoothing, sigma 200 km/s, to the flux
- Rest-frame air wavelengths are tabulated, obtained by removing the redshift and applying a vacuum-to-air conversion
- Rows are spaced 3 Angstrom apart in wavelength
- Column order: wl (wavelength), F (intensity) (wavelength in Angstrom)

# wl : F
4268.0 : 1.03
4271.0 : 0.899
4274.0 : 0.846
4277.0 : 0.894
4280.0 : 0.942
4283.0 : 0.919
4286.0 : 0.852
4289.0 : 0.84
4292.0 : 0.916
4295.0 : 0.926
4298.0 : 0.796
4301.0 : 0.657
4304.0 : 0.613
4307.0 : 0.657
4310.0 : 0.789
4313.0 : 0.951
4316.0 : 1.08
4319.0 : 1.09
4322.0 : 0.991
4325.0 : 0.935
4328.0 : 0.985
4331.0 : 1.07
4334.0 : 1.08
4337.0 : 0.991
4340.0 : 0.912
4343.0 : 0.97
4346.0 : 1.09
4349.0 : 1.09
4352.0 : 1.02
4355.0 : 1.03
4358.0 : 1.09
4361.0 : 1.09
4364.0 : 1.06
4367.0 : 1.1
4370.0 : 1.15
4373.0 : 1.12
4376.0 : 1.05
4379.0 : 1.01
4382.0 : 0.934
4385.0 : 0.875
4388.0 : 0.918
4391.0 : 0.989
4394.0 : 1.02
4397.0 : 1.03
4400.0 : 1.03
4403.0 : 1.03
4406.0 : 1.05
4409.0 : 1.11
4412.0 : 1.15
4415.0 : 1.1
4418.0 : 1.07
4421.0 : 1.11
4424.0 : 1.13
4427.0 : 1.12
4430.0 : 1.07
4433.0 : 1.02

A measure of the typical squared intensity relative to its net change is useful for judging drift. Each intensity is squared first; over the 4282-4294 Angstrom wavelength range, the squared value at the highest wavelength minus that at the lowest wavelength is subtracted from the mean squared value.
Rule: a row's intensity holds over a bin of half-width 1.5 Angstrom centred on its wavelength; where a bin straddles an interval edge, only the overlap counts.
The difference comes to 0.78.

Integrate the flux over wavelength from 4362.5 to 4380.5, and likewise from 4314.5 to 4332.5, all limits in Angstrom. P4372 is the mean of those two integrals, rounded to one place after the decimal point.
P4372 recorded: 19.0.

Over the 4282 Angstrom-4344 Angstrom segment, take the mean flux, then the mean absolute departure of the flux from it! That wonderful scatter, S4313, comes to 0.108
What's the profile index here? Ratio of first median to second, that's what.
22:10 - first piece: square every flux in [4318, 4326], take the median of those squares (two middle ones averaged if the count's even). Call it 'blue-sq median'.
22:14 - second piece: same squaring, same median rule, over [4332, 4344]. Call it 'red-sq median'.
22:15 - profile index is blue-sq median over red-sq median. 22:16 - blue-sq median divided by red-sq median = 1.02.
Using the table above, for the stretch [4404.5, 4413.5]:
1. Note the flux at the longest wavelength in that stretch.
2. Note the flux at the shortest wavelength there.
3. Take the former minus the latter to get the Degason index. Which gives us 0.10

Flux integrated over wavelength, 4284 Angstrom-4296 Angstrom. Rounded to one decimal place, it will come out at 10.6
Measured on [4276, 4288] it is 10.8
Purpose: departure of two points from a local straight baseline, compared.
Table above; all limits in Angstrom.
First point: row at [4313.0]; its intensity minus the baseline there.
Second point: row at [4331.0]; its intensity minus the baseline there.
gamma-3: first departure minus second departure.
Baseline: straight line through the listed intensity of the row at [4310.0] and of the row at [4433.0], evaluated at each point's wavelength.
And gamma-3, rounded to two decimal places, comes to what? -0.09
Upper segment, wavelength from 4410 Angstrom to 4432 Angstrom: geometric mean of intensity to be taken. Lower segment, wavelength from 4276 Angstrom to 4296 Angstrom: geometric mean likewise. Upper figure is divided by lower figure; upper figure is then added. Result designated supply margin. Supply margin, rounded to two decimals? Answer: 2.34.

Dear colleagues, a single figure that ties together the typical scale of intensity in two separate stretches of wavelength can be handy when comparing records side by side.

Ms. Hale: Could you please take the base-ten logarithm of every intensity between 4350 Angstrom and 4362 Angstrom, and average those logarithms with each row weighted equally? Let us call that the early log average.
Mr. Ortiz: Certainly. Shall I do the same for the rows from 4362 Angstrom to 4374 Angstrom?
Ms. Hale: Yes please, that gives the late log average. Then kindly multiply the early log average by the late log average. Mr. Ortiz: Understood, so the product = 0.0011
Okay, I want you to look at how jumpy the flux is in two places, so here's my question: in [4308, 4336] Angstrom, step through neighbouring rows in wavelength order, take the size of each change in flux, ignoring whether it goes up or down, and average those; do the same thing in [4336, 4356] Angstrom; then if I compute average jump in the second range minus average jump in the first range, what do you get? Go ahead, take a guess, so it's -0.02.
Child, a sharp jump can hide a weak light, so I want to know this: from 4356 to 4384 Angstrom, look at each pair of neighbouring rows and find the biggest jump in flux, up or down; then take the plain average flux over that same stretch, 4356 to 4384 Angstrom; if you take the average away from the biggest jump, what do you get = -0.99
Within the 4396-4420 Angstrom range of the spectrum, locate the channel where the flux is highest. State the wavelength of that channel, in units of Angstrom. 4412.0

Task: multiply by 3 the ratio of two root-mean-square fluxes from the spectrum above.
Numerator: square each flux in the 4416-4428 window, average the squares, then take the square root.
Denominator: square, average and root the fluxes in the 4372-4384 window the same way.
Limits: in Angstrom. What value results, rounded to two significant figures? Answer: 3.2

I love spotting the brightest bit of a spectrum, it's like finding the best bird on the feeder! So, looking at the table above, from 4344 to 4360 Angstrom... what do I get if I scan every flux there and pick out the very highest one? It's 1.09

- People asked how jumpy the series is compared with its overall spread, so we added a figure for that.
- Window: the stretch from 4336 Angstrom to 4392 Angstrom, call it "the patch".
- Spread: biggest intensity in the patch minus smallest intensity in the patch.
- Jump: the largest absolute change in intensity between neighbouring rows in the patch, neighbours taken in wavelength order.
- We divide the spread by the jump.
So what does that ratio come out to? 2.3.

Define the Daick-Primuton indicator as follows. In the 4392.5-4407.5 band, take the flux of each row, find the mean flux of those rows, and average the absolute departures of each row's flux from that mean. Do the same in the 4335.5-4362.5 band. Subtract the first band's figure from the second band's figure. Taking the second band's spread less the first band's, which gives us 0.04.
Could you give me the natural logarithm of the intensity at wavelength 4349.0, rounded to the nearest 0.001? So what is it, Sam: 0.086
